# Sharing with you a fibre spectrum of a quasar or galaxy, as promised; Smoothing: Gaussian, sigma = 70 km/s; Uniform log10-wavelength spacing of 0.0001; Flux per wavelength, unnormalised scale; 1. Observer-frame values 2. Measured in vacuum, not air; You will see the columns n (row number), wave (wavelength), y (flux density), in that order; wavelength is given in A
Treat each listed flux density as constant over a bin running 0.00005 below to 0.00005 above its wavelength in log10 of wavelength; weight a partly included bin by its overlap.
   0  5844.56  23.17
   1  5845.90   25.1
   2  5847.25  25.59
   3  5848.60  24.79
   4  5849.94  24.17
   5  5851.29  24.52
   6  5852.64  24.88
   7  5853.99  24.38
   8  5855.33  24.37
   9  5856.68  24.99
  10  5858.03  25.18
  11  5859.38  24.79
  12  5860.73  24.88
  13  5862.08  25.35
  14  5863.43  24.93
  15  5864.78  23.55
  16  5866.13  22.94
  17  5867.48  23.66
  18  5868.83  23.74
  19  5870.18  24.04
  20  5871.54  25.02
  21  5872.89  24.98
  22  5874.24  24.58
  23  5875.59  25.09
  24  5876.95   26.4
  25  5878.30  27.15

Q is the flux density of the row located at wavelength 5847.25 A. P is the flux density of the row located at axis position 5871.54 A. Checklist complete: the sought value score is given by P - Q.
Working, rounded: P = 25.02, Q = 25.59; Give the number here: -0.6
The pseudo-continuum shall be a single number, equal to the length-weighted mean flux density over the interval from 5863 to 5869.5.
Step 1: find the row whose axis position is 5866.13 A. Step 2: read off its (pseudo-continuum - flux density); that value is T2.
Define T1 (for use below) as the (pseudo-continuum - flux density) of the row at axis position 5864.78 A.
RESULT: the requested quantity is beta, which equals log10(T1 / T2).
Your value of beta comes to -0.64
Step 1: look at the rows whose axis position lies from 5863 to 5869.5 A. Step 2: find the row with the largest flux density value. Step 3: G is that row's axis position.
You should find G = 5863.43 A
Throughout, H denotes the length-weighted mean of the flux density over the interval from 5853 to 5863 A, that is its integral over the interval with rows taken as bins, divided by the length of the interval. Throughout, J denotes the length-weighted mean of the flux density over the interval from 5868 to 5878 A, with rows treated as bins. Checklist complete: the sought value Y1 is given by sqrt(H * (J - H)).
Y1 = 1.1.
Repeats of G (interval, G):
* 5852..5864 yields 5862.08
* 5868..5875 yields 5871.54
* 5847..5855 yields 5847.25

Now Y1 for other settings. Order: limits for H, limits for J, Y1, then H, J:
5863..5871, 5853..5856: 4.1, 23.8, 24.5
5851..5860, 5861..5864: 3.0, 24.7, 25.1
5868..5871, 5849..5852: 3.5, 23.9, 24.4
